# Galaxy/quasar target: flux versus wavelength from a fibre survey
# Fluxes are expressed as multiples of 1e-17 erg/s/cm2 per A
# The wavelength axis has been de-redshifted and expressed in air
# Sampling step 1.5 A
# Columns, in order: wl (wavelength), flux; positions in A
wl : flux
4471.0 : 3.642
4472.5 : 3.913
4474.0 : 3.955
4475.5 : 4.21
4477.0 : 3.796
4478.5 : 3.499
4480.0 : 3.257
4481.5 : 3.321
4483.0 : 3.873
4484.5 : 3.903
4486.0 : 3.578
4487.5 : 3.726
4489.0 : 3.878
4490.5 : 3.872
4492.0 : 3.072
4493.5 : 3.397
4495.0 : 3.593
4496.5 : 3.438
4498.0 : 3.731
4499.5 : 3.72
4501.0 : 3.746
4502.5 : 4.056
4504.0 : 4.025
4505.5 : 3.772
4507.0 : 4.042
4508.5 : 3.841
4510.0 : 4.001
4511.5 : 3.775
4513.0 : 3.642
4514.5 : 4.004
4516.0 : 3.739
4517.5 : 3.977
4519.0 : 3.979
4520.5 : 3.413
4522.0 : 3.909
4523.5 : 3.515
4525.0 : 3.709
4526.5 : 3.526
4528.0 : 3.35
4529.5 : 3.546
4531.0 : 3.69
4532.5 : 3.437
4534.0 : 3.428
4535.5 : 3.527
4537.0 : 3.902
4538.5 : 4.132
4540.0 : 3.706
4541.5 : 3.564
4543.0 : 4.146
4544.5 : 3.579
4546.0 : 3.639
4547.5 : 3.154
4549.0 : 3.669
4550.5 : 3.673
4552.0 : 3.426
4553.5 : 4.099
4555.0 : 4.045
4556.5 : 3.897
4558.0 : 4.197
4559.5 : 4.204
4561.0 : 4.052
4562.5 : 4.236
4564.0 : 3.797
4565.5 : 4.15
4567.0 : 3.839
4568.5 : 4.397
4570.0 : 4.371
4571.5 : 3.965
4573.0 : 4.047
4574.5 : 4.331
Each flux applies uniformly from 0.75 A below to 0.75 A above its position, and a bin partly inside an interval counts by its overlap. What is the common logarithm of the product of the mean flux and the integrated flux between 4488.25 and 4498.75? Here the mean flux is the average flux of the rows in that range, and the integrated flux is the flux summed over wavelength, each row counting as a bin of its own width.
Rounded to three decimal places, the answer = 2.126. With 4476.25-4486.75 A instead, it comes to 2.135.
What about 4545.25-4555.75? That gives 2.151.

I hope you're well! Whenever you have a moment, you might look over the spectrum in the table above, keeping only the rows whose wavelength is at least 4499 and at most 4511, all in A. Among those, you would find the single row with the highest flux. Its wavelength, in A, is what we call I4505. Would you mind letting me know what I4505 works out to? 4502.5 A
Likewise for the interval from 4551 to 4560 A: 4559.5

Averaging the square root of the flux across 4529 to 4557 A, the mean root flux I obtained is 1.92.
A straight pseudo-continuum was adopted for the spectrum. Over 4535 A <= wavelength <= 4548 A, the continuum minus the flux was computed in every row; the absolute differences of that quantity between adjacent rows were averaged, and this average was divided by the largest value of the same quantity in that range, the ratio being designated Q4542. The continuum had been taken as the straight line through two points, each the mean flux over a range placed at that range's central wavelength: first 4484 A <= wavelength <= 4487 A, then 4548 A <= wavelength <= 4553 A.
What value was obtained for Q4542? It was 0.81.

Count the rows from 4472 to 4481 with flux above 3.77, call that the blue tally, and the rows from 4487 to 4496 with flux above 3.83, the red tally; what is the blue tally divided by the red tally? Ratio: 2.0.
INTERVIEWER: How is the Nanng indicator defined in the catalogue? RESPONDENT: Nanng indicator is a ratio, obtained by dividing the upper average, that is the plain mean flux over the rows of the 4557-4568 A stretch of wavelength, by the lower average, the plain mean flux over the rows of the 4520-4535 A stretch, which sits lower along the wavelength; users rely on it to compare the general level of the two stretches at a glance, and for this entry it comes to 1.15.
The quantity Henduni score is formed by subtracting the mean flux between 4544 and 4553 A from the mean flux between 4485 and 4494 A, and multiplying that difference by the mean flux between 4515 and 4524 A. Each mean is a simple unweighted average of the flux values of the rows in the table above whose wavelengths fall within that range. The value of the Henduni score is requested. 0.2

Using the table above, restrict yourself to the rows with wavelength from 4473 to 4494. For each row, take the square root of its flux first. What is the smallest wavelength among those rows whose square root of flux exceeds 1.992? 4475.5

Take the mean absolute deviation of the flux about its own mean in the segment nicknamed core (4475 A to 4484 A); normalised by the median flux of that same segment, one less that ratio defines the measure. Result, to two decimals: 0.92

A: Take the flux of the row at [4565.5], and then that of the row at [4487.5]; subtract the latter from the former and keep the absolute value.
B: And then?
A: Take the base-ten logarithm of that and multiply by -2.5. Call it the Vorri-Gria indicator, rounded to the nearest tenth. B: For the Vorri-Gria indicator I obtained 0.9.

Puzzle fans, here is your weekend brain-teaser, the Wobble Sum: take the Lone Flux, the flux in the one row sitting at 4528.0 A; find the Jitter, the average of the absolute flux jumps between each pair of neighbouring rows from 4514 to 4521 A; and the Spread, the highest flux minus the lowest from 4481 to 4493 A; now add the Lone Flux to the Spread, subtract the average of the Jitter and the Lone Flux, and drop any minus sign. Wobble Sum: 2.37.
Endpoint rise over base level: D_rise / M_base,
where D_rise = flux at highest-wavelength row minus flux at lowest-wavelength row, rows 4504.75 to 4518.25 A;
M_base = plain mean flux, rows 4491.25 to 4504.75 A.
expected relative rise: 0.06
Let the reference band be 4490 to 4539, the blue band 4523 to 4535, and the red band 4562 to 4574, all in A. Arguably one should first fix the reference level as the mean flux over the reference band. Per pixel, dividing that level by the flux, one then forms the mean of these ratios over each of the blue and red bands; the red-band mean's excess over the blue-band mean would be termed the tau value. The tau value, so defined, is -0.15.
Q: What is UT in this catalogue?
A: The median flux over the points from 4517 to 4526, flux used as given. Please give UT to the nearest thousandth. 3.809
